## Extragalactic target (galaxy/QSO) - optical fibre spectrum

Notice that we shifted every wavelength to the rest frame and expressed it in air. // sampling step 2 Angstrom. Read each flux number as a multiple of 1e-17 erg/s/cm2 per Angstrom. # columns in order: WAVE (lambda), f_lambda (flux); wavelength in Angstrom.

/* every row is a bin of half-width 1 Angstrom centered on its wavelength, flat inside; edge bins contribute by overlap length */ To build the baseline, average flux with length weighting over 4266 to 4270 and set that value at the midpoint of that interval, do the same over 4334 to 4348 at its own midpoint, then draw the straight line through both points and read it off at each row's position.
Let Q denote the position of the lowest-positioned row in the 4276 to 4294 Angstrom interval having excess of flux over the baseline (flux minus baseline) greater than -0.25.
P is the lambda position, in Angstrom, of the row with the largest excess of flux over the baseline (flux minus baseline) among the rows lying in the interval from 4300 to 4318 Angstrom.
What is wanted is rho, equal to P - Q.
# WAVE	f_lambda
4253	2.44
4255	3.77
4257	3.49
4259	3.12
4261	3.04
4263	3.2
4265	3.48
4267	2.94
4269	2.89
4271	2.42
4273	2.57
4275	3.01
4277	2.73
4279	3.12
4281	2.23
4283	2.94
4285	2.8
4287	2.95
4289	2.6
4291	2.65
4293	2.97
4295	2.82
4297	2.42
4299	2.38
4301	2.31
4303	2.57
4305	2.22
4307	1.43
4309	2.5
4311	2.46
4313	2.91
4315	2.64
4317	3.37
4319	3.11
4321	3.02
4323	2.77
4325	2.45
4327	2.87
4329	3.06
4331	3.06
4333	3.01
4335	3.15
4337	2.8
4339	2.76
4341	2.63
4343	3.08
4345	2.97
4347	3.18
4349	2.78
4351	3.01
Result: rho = 40 Angstrom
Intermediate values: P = 4317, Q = 4277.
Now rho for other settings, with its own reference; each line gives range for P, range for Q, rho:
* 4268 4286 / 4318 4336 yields -40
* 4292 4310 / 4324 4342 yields -34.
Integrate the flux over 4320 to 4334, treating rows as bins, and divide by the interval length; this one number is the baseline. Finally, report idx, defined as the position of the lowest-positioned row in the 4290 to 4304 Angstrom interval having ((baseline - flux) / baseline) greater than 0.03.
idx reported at 4291 Angstrom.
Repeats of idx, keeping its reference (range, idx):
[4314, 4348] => 4315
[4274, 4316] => 4277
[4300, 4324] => 4301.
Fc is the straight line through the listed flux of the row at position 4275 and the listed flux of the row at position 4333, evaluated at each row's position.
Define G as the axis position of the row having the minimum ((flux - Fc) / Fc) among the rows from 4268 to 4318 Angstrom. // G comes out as 4307 Angstrom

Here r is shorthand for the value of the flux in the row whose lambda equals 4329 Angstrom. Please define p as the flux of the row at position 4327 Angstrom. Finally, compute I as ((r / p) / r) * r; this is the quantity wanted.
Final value 1.07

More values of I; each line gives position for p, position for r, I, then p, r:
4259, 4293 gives 0.95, 3.12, 2.97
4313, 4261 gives 1.04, 2.91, 3.04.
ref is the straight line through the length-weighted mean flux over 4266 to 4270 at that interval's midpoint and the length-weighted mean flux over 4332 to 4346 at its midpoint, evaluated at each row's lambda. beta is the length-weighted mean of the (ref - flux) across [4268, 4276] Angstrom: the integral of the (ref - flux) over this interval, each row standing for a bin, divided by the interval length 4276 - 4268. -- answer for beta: 0.2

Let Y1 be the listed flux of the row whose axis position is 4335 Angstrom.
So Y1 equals 3.15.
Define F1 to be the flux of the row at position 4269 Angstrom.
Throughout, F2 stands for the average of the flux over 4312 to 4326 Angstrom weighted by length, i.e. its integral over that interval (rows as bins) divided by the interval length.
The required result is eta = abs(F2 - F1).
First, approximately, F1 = 2.89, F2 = 2.90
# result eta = 0.0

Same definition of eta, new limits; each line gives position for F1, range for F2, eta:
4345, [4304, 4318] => 0.5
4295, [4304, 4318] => 0.3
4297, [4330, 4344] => 0.5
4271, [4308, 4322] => 0.4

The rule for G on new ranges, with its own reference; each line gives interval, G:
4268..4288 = 4281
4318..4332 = 4325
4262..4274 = 4271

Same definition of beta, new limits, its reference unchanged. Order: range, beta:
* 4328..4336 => -0.2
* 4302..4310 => 0.7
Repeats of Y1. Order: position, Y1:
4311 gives 2.46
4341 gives 2.63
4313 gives 2.91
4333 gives 3.01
